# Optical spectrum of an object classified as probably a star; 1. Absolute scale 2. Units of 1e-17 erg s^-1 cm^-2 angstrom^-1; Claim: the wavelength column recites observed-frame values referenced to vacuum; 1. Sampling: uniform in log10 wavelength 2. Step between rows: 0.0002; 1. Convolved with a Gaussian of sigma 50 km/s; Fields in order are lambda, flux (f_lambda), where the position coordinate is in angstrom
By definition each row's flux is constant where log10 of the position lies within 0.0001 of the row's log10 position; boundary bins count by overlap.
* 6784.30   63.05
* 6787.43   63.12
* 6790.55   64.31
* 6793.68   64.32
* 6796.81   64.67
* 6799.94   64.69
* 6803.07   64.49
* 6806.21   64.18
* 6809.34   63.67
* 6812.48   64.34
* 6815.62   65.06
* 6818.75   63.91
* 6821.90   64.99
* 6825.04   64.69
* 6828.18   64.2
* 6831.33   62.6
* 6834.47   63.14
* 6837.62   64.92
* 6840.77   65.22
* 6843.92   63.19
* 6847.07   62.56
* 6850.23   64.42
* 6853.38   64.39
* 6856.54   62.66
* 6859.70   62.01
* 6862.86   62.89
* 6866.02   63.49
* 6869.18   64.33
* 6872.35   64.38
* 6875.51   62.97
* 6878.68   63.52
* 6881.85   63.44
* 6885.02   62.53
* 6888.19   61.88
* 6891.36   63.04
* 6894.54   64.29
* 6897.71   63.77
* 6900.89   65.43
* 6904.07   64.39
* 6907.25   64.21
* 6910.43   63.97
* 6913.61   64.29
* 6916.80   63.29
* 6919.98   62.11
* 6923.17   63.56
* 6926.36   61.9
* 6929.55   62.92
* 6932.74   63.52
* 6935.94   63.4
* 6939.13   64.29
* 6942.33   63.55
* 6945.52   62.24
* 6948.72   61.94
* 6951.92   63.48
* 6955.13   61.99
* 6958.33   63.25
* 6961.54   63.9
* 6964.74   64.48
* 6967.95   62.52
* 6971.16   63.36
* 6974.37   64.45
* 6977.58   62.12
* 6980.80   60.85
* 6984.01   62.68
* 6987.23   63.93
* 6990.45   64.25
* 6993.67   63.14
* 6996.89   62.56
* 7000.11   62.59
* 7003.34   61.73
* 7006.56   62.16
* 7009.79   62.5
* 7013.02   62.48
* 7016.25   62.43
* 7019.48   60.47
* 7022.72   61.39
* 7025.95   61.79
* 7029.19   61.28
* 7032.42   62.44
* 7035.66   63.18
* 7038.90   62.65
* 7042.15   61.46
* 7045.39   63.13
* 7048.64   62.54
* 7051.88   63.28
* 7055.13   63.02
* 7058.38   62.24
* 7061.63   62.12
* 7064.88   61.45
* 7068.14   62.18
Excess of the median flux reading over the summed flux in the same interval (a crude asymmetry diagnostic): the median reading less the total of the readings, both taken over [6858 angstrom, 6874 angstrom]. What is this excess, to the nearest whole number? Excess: -254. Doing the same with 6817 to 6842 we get -449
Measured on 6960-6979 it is -317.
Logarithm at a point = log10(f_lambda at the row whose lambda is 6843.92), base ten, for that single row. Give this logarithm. 1.80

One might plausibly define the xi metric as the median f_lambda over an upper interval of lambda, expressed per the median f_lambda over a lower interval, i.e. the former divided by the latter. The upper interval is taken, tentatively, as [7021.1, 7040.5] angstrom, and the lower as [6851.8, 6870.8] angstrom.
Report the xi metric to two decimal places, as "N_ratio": 0.98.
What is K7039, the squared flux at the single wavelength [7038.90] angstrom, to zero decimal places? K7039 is 3925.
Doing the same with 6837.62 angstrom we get 4215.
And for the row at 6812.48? 4140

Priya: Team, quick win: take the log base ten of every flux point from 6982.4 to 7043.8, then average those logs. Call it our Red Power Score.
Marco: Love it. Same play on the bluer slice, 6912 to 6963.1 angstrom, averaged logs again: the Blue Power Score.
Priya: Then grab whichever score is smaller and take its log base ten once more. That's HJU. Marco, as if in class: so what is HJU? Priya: 0.2541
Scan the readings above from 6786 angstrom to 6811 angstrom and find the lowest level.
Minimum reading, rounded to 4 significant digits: 63.12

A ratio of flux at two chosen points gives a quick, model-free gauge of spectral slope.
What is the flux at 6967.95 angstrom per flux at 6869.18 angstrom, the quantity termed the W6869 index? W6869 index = 0.97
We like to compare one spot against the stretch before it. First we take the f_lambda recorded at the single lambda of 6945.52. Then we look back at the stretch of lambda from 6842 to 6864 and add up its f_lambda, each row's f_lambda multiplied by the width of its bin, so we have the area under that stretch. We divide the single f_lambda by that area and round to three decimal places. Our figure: 0.045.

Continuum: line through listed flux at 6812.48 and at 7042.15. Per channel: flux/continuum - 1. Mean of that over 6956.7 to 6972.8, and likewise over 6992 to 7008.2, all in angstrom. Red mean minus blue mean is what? -0.010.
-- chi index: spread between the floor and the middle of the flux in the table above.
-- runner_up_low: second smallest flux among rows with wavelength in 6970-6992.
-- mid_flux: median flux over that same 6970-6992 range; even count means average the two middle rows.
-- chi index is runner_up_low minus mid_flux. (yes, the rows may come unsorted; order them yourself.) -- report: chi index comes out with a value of -1.24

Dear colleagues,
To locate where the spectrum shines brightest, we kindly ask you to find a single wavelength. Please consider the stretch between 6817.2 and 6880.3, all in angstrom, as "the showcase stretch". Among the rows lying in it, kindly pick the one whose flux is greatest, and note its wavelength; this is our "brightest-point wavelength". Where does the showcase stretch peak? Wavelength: 6840.77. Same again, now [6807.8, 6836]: 6815.62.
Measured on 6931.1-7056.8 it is 6964.74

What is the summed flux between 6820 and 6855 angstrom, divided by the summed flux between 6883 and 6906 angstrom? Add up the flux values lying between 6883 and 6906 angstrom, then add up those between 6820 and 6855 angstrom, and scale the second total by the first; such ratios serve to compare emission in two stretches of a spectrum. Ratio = 1.6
